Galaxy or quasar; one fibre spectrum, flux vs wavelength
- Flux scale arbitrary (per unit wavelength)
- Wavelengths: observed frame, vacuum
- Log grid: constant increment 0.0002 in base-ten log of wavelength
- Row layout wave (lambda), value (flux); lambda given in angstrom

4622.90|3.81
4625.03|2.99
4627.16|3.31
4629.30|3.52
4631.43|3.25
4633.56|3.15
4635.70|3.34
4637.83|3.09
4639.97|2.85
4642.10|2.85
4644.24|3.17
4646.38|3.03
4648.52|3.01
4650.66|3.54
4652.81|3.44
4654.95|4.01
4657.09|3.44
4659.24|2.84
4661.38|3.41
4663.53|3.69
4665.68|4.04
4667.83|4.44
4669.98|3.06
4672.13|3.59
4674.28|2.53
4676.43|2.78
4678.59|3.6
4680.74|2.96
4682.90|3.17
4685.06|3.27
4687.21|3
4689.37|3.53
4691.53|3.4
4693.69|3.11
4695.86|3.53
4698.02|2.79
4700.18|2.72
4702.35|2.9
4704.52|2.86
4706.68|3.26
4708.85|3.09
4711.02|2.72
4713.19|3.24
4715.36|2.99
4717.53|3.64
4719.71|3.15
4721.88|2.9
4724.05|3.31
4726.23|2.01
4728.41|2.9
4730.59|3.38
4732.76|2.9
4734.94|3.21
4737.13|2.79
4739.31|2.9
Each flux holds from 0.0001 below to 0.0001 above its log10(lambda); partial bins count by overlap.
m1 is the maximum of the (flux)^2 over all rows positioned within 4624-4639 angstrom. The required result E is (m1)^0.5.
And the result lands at 3.52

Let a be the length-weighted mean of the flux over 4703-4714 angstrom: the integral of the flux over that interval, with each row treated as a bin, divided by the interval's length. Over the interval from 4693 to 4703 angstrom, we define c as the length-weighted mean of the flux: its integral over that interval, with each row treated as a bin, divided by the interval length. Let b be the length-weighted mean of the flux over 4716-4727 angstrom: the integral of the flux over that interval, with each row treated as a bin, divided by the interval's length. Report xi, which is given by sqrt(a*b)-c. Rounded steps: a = 3.0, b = 3.03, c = 3.01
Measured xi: 0.0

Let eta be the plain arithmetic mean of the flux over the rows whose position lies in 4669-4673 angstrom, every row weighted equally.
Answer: 3.3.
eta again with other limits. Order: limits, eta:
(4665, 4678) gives 3.4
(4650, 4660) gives 3.5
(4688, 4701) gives 3.2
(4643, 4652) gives 3.2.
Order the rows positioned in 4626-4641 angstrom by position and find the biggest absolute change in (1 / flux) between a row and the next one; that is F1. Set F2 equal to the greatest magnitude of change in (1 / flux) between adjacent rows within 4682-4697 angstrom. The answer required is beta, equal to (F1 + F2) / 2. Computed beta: 0.039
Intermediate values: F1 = 0.03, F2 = 0.05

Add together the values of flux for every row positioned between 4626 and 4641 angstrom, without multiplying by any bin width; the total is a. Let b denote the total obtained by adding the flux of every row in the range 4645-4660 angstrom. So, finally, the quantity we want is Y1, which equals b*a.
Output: 525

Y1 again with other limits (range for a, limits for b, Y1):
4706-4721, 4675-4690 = 493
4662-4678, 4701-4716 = 508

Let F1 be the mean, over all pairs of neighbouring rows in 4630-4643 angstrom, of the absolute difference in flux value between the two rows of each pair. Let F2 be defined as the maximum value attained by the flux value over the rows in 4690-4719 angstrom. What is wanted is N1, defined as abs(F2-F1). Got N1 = 3.5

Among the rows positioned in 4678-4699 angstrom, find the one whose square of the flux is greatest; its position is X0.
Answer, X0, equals 4678.59 angstrom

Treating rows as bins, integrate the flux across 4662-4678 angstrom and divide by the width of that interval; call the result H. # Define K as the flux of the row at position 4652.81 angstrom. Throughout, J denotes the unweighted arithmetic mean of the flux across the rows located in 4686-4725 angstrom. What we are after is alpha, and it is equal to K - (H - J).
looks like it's 3.1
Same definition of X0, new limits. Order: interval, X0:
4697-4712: 4706.68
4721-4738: 4730.59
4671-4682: 4678.59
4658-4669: 4667.83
